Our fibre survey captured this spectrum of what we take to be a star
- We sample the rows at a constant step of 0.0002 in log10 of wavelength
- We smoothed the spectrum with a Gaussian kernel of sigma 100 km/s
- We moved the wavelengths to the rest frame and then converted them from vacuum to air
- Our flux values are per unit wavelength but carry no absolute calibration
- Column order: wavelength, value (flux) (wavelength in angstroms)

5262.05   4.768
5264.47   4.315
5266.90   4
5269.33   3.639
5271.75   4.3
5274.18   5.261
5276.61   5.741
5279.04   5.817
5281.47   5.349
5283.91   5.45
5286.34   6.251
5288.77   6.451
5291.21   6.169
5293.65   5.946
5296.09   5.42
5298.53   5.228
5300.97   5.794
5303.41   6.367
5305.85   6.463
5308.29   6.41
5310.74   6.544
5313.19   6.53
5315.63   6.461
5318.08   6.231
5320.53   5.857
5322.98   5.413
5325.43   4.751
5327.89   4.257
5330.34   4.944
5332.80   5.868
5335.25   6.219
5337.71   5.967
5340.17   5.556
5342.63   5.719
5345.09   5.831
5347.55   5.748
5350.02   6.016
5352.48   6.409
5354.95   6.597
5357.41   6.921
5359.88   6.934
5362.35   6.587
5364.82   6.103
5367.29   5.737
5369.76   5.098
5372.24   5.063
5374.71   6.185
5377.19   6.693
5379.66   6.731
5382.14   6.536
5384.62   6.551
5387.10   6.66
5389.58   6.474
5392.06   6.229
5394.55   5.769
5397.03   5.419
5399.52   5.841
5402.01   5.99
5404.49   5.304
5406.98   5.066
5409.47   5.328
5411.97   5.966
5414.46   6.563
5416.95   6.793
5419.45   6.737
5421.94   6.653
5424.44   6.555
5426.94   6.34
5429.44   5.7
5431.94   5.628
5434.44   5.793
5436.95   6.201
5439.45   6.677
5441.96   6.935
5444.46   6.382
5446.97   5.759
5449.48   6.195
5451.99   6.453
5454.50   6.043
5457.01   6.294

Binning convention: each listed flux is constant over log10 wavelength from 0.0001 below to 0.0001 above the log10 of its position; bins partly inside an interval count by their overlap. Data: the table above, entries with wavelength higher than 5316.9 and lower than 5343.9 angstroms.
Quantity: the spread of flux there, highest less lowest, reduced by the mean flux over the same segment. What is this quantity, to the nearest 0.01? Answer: -3.55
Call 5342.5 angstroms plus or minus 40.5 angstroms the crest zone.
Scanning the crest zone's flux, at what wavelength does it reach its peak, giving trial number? 5359.88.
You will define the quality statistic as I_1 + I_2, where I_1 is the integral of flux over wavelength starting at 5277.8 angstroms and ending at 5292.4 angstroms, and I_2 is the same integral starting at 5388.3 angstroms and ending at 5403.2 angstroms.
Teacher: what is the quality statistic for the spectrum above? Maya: 175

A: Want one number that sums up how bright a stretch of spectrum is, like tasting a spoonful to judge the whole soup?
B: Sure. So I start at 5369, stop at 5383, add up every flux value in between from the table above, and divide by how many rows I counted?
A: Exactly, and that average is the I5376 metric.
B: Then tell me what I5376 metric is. 6.1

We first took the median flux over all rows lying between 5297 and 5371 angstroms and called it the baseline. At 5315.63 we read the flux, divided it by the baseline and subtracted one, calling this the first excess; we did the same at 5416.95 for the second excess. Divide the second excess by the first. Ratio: 1.7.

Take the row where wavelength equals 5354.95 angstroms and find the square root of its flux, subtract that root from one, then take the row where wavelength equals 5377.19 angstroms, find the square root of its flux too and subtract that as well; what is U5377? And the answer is -4.2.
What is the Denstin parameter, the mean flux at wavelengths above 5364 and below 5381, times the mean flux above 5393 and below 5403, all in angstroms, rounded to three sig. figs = 34.2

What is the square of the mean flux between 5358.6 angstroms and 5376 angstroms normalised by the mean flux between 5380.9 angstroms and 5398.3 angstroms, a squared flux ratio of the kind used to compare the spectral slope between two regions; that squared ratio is 0.91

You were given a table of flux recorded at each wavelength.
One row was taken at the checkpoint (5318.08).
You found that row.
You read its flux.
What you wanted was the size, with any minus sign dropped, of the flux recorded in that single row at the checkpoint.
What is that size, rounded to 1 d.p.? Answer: 6.2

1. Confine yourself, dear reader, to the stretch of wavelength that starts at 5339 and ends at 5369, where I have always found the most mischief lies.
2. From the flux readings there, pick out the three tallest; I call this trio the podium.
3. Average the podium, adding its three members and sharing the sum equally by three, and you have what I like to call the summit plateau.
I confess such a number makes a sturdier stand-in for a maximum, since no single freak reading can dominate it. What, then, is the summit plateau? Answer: 6.82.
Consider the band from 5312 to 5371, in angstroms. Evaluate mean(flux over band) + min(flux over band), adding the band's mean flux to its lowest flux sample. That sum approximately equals 10.2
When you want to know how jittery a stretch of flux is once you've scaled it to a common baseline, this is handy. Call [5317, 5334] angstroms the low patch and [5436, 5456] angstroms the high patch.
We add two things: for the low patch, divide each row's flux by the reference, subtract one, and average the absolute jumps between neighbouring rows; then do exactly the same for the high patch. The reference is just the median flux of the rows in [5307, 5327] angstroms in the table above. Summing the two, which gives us 0.163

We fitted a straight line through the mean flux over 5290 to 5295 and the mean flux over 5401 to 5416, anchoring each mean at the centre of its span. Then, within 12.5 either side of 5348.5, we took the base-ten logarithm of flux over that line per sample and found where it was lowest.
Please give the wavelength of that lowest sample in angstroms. 5340.17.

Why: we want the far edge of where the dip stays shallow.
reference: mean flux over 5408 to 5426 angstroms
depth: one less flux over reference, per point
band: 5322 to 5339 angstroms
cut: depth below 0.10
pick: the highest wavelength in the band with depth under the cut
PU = 5337.71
